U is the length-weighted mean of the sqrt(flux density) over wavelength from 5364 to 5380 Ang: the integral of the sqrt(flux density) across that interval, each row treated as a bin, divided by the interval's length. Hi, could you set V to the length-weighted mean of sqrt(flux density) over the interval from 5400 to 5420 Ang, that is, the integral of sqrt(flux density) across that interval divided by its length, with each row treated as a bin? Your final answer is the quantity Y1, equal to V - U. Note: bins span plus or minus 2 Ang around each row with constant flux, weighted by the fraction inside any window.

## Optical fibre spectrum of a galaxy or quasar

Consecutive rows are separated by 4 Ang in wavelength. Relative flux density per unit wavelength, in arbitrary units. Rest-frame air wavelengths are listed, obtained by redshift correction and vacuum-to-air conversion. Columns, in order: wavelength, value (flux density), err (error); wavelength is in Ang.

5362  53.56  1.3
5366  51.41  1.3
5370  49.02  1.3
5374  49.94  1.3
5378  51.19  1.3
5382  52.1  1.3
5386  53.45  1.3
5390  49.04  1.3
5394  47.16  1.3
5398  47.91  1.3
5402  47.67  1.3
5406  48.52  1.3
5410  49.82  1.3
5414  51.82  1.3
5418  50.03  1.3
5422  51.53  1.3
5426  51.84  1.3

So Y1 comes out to -0.1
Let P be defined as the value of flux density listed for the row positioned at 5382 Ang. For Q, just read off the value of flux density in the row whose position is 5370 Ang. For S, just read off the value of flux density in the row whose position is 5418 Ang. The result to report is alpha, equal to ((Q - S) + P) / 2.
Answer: 25.5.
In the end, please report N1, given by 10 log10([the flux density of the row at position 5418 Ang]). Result 17.0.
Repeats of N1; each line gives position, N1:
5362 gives 17.3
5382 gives 17.2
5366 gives 17.1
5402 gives 16.8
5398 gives 16.8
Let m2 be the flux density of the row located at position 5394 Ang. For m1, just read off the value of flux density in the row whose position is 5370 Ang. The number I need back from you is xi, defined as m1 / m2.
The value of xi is 1.04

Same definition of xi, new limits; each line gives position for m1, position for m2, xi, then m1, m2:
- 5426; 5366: 1.01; 51.84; 51.41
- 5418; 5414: 0.97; 50.03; 51.82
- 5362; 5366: 1.04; 53.56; 51.41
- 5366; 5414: 0.99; 51.41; 51.82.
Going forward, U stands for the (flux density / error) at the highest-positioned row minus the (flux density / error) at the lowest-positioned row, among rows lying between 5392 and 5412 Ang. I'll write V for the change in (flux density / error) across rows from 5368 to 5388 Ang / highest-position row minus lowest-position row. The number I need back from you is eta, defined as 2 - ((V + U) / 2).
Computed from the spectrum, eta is -1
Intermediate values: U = 2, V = 3.41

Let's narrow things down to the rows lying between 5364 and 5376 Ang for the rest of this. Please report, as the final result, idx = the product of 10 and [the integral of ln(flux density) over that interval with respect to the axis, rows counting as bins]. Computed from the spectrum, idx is 470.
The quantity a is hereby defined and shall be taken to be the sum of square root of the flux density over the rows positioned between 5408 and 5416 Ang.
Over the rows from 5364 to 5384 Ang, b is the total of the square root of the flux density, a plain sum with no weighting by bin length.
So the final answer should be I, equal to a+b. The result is 50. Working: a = 14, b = 36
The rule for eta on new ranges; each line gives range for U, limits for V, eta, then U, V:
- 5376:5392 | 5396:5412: 2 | -2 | 1.47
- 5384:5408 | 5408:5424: 3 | -4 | 1.32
